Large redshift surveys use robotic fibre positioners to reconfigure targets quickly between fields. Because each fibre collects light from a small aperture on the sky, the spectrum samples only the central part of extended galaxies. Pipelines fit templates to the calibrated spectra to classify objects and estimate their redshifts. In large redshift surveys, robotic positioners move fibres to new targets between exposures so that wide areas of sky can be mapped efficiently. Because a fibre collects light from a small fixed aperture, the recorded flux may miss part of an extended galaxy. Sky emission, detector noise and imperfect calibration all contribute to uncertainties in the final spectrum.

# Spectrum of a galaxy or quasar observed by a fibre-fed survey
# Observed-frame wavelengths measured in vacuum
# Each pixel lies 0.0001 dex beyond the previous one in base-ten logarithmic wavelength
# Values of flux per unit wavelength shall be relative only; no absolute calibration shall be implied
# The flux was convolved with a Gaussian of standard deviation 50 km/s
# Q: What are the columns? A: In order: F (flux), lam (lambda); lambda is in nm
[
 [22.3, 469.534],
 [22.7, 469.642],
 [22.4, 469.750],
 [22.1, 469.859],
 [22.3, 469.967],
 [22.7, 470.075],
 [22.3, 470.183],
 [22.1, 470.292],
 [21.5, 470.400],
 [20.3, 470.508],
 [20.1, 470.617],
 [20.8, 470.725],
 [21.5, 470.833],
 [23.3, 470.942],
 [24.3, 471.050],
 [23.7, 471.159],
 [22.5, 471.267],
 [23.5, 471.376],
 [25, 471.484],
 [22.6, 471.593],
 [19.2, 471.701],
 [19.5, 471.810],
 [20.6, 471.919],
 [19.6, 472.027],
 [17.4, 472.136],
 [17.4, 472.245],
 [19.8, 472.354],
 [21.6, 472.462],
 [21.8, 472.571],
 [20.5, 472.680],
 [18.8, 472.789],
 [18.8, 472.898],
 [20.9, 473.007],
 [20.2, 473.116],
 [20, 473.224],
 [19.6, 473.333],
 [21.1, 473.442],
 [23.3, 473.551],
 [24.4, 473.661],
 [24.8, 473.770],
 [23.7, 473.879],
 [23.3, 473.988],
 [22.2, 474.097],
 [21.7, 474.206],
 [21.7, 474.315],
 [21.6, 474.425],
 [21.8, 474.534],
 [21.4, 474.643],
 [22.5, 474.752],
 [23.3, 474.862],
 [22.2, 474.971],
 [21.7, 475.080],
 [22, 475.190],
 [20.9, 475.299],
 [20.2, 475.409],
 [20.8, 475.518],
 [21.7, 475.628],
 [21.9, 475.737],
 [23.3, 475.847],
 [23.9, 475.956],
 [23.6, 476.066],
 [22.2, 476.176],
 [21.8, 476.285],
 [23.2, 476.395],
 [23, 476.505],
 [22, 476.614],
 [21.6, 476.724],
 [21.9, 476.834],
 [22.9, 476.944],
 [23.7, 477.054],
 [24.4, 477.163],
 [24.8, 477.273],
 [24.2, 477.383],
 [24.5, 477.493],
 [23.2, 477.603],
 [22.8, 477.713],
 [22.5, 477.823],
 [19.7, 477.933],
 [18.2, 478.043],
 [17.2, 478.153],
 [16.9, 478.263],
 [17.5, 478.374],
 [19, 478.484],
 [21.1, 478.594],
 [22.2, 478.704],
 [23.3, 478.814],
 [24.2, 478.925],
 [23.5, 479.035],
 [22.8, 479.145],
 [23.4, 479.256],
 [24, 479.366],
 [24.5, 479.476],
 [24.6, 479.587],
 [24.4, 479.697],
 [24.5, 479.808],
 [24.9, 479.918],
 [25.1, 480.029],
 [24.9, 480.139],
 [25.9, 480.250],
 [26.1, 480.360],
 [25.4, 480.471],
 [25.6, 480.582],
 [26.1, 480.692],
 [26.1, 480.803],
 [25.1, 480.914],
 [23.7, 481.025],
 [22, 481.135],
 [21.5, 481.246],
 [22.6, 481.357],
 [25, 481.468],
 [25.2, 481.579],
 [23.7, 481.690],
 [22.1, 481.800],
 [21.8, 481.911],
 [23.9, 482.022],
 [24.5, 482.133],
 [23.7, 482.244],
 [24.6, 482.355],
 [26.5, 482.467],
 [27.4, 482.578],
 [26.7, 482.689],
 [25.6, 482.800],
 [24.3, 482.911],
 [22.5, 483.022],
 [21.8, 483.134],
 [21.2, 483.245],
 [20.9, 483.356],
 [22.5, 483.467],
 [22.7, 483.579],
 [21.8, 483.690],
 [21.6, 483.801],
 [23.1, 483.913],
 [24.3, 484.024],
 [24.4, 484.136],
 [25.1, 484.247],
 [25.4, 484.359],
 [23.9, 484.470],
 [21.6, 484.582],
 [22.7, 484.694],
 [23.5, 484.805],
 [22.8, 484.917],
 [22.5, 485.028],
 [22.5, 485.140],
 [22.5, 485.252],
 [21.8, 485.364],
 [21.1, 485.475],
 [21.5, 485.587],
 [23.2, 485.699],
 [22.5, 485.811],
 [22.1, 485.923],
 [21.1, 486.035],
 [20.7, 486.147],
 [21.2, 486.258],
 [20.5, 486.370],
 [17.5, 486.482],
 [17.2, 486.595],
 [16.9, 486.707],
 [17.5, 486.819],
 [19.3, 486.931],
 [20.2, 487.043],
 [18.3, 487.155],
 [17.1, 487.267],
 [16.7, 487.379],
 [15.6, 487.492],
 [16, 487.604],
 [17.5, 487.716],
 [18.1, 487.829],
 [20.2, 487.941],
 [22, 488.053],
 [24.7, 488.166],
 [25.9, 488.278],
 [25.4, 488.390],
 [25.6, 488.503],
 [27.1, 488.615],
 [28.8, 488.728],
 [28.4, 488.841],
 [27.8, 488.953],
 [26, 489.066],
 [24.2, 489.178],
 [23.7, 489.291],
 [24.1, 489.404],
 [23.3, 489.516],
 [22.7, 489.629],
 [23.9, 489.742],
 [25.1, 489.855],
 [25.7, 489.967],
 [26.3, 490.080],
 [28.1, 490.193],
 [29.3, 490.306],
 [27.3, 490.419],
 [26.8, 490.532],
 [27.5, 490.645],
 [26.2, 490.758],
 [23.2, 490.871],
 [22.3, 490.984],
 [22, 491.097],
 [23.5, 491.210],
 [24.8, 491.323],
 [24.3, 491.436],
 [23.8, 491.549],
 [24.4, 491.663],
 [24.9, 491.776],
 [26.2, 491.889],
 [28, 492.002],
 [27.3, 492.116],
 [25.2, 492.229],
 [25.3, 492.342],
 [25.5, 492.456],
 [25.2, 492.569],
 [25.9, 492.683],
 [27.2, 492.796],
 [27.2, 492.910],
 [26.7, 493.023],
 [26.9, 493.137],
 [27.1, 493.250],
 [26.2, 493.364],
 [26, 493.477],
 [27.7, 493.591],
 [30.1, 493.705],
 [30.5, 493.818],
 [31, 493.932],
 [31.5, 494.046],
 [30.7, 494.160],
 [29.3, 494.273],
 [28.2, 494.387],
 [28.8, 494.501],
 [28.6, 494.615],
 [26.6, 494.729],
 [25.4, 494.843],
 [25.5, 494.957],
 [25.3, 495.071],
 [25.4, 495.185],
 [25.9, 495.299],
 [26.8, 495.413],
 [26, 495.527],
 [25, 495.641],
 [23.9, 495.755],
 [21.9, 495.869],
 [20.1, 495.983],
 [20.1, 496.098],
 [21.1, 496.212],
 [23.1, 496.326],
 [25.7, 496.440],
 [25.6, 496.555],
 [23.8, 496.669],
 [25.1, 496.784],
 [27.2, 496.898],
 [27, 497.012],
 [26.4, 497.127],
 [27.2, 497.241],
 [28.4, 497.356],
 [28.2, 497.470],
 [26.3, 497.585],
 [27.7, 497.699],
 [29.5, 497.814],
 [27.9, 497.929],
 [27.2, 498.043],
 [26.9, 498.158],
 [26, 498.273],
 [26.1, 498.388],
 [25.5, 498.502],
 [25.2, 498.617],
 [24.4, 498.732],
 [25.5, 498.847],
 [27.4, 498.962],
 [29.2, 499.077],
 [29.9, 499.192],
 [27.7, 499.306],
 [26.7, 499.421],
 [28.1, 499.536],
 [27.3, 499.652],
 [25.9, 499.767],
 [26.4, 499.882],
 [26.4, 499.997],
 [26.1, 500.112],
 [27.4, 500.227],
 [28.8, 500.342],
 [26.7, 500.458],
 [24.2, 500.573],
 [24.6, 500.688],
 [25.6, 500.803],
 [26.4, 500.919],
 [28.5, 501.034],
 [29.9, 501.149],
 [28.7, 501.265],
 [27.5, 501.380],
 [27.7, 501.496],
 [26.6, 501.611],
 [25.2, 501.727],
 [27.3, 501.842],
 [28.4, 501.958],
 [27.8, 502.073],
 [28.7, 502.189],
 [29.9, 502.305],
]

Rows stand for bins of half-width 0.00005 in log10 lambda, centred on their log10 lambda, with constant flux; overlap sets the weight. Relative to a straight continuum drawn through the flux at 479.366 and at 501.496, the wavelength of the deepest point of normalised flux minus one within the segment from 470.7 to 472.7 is 472.245 nm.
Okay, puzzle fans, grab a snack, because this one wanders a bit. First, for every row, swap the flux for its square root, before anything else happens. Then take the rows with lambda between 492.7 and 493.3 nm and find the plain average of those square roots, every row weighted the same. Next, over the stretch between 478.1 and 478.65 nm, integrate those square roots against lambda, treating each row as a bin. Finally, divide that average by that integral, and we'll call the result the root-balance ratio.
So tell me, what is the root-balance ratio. 2.21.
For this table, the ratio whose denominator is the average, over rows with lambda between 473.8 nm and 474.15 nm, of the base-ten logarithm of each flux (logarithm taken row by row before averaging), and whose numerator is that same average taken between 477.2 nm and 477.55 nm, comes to 1.02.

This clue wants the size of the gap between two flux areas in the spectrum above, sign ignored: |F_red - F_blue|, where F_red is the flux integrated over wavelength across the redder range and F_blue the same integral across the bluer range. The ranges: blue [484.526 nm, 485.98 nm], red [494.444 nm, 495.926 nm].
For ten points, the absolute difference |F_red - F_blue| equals 6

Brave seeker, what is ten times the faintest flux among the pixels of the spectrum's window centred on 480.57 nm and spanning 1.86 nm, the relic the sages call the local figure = 215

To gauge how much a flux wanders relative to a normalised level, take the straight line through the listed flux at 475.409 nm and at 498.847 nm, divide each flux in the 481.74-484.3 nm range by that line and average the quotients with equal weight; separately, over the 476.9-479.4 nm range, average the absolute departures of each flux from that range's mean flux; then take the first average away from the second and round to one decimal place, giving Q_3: 1.0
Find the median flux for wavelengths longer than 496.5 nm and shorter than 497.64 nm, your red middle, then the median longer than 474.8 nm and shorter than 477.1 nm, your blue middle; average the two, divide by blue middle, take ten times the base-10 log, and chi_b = 0.44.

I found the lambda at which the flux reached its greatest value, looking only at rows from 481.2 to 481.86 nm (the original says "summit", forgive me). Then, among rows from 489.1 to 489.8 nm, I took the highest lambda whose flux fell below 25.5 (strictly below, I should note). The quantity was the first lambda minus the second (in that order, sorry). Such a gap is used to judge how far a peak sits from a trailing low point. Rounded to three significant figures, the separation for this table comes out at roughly -8.16 nm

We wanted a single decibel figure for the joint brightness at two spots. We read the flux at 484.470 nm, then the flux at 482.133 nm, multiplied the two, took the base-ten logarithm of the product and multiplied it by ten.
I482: 27.7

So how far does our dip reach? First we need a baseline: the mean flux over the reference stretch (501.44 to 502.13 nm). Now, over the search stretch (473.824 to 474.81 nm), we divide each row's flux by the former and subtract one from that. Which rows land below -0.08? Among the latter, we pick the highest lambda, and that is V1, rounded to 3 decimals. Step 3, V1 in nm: 474.752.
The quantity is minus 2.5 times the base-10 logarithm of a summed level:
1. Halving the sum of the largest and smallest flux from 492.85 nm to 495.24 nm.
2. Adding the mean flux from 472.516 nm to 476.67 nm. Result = -4.25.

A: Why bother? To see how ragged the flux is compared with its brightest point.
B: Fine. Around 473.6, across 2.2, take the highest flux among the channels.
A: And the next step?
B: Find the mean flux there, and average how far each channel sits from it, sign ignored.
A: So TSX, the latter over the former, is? 0.052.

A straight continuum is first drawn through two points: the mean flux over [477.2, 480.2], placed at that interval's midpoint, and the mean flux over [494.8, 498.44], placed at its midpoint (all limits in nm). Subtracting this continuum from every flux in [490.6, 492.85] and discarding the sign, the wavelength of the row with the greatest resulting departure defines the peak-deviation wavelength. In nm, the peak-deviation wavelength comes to 492.002 nm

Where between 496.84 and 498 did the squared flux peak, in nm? 497.814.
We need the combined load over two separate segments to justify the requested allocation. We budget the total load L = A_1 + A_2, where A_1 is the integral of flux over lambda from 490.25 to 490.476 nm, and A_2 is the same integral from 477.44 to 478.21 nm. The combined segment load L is 22.7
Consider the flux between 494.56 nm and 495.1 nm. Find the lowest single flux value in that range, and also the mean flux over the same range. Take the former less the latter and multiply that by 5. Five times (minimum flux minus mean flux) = -5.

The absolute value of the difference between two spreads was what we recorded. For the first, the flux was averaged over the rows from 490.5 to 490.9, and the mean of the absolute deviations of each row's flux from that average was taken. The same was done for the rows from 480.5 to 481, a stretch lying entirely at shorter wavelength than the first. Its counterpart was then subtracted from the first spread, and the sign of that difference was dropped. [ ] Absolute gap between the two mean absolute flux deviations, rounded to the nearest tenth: 1.0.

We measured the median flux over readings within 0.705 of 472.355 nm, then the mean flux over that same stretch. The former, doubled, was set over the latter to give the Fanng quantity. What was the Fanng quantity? 1.99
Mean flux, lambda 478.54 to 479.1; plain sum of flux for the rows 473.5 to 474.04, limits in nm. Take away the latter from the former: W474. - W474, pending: -97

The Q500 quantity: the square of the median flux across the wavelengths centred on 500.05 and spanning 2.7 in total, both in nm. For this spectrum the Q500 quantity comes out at 729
